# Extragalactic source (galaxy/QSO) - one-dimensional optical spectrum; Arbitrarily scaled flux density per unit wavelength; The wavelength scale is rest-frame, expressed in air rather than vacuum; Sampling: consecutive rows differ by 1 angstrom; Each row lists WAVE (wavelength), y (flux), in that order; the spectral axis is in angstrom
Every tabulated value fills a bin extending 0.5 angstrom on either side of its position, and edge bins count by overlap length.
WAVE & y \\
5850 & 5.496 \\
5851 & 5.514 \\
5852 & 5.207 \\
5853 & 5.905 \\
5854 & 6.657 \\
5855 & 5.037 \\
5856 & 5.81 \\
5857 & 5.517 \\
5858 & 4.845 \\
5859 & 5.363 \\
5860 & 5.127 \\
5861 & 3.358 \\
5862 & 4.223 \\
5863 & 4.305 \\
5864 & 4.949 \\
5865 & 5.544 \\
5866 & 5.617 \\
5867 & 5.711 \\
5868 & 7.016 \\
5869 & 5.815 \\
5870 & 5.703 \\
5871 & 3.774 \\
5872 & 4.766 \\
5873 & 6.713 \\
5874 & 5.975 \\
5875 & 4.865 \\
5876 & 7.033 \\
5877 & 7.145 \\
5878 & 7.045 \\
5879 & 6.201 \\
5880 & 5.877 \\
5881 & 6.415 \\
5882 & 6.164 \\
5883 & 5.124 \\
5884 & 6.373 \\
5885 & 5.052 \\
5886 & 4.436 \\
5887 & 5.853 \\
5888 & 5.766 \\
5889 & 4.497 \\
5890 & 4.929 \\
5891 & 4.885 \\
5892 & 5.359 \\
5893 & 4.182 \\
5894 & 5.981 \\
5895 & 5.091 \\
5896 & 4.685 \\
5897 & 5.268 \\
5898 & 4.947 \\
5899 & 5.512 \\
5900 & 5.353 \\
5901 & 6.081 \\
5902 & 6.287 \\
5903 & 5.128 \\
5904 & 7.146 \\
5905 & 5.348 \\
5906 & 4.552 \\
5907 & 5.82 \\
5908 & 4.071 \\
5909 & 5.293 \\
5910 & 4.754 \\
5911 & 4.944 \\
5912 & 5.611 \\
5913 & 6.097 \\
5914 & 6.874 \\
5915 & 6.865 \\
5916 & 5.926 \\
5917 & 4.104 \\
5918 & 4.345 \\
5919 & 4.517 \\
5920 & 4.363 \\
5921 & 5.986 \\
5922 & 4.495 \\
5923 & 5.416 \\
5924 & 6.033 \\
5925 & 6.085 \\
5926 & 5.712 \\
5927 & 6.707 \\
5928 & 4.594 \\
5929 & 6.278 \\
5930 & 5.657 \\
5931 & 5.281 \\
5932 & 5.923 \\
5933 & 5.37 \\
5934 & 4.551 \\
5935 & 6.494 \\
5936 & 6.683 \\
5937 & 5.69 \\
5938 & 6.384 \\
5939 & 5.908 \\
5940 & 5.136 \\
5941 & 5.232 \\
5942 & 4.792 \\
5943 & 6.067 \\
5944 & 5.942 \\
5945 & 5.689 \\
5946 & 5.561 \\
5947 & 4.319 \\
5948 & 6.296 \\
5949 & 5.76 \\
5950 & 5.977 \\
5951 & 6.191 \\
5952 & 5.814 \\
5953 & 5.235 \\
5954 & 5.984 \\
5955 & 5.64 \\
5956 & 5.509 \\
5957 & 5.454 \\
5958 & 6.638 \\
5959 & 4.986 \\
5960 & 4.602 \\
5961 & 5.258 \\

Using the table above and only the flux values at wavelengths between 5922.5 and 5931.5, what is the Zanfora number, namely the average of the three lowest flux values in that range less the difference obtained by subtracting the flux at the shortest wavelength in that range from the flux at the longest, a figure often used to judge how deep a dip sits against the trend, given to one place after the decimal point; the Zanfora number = 5.2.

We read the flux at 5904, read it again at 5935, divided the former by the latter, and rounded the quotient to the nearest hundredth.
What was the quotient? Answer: 1.10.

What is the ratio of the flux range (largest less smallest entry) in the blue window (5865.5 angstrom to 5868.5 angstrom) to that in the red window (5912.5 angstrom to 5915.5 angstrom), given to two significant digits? 1.8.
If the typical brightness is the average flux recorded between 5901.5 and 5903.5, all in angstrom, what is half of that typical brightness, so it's 2.85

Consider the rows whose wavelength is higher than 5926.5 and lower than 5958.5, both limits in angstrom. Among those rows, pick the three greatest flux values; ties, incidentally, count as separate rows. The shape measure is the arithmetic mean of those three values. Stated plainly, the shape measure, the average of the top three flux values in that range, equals 6.68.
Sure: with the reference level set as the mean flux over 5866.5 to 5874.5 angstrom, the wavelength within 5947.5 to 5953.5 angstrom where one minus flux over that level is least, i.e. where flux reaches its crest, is 5948 angstrom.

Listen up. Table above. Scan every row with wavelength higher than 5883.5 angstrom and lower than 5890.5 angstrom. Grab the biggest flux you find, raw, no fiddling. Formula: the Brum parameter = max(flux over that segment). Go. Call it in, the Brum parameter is 6.373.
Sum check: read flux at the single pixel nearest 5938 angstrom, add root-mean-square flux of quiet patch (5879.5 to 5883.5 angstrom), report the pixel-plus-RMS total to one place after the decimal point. 12.3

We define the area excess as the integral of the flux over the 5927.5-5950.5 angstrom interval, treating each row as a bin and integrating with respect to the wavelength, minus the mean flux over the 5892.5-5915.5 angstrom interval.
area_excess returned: 124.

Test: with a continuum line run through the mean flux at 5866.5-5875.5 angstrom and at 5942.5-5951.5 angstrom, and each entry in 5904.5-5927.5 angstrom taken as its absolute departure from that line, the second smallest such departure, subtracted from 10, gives 9.93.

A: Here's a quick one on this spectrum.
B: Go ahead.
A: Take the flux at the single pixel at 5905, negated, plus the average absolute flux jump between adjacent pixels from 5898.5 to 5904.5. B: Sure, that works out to -4.49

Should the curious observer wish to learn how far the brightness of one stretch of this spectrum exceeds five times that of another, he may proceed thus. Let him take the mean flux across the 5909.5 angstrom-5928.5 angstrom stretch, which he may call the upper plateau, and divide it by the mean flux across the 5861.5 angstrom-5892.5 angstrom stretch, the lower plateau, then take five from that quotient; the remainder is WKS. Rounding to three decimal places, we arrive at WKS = -4.025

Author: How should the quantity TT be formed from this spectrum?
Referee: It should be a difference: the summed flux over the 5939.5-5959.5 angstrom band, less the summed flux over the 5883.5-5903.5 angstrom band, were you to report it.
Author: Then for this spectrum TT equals 7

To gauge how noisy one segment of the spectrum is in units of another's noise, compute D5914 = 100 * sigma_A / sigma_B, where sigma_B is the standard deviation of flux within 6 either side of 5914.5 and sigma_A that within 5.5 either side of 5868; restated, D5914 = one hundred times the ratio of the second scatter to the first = 99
